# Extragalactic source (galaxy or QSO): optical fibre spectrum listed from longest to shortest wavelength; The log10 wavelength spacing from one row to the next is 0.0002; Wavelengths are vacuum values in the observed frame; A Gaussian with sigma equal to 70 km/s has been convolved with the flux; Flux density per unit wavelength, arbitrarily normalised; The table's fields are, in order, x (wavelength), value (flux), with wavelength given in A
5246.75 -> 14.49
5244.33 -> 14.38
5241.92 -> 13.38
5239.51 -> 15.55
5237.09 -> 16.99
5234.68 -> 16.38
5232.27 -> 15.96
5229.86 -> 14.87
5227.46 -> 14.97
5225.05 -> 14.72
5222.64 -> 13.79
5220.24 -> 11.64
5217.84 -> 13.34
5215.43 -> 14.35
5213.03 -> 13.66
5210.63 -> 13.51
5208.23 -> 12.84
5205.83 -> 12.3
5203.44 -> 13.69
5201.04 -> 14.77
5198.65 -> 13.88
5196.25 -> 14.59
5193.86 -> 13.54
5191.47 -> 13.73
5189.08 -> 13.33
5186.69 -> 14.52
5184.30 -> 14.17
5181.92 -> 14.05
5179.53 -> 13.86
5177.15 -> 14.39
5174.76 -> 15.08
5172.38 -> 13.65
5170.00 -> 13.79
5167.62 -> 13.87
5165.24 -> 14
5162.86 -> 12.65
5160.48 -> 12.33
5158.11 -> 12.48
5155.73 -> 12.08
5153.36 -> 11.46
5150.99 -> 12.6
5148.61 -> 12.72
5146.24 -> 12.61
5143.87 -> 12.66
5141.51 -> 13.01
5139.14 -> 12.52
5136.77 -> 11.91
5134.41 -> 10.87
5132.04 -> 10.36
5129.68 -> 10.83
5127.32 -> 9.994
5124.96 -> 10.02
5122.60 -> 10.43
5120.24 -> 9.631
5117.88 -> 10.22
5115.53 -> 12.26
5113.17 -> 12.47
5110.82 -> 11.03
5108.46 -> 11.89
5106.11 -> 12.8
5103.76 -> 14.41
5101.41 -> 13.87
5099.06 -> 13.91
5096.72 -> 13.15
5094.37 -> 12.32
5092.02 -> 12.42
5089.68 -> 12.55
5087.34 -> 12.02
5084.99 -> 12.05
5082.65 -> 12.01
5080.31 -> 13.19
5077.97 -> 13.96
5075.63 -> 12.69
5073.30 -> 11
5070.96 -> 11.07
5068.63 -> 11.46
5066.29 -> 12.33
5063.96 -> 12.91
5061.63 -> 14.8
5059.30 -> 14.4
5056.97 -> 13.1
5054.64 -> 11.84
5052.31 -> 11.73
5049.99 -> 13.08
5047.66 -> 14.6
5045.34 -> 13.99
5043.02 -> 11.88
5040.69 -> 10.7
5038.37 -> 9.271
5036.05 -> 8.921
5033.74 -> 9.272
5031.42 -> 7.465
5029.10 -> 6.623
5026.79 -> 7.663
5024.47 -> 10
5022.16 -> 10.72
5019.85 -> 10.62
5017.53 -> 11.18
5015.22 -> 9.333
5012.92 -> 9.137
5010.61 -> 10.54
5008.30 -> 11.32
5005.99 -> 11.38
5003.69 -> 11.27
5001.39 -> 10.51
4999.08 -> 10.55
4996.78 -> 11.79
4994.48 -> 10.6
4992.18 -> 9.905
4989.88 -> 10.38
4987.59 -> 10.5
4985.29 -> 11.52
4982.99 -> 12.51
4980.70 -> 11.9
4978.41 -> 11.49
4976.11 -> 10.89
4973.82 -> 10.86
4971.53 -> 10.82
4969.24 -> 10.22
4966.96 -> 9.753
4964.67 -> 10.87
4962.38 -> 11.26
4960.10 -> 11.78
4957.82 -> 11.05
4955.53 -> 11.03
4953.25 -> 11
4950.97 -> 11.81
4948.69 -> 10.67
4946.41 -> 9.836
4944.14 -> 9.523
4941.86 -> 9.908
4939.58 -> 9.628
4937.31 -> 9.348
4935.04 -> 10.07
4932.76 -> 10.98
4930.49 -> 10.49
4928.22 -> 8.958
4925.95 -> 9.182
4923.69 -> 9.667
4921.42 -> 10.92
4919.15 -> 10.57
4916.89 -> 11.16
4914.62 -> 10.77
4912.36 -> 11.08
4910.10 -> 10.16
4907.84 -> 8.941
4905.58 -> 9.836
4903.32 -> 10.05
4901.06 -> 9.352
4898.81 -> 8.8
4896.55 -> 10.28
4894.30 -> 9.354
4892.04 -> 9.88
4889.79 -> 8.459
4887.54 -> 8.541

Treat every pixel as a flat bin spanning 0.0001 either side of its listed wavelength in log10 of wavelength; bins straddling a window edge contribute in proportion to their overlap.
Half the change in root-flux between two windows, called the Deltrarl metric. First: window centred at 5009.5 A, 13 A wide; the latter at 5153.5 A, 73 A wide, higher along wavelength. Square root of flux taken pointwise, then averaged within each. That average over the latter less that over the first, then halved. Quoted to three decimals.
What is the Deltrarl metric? 0.143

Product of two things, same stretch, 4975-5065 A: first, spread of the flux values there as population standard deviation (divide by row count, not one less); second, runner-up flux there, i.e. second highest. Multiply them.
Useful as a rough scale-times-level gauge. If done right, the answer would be 27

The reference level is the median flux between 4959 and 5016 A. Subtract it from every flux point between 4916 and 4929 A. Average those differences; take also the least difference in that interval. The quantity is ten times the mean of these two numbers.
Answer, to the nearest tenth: -13.4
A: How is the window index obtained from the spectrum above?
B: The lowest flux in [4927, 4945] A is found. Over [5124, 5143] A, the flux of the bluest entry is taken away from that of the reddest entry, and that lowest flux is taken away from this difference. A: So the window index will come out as -6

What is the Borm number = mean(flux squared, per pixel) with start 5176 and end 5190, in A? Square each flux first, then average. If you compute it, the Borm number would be 198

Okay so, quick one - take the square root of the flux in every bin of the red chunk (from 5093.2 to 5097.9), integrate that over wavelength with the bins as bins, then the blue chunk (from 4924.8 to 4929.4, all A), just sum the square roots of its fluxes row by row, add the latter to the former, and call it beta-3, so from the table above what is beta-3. 22.8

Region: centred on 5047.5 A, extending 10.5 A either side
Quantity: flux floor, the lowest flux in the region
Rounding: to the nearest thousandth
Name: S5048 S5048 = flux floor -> 9.271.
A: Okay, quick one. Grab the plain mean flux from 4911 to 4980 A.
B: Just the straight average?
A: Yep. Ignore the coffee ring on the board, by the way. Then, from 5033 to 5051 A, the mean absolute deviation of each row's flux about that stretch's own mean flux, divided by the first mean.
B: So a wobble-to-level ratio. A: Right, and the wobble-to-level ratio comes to 0.183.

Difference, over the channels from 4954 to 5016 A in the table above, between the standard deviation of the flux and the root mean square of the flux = -10.1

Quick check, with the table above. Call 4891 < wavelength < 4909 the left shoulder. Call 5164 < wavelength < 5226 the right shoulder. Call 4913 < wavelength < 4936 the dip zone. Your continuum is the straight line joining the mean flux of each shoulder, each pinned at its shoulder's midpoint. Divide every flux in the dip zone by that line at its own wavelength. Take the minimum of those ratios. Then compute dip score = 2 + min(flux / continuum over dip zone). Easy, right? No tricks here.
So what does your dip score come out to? 2.90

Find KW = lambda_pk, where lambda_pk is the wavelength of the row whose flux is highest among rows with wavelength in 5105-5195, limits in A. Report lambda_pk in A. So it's 5174.76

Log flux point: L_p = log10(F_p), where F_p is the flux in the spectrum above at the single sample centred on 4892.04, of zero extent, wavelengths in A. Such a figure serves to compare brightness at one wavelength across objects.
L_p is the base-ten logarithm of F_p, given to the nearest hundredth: 0.99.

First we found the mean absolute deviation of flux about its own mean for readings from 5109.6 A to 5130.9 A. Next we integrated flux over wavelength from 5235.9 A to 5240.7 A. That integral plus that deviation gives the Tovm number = 79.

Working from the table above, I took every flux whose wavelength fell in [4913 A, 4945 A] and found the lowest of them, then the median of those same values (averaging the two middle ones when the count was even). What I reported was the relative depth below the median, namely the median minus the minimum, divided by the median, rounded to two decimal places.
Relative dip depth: 0.10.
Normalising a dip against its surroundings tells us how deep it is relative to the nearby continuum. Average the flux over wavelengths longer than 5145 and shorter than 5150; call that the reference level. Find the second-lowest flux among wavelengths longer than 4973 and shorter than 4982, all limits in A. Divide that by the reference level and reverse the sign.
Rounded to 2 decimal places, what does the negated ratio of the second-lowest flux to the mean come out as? -0.86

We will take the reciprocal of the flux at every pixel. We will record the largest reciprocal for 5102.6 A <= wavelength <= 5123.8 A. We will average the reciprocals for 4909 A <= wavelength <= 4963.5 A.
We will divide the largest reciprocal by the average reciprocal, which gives 1.08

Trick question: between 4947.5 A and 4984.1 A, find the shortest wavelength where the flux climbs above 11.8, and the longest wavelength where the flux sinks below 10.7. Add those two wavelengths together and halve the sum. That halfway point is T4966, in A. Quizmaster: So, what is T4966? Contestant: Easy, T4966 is 4960.1 A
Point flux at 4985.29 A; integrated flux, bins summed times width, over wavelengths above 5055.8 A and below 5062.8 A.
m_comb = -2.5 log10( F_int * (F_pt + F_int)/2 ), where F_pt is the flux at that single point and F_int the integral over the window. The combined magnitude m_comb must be -9.34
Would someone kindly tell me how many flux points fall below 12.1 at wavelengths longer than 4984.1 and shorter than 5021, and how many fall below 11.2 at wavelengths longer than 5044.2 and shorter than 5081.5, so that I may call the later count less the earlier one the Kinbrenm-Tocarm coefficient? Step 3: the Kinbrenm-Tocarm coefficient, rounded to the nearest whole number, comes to -14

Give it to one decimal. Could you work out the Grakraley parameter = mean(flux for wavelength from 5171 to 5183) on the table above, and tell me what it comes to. 14.2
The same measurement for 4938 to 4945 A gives 9.7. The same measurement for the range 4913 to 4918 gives 11.0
